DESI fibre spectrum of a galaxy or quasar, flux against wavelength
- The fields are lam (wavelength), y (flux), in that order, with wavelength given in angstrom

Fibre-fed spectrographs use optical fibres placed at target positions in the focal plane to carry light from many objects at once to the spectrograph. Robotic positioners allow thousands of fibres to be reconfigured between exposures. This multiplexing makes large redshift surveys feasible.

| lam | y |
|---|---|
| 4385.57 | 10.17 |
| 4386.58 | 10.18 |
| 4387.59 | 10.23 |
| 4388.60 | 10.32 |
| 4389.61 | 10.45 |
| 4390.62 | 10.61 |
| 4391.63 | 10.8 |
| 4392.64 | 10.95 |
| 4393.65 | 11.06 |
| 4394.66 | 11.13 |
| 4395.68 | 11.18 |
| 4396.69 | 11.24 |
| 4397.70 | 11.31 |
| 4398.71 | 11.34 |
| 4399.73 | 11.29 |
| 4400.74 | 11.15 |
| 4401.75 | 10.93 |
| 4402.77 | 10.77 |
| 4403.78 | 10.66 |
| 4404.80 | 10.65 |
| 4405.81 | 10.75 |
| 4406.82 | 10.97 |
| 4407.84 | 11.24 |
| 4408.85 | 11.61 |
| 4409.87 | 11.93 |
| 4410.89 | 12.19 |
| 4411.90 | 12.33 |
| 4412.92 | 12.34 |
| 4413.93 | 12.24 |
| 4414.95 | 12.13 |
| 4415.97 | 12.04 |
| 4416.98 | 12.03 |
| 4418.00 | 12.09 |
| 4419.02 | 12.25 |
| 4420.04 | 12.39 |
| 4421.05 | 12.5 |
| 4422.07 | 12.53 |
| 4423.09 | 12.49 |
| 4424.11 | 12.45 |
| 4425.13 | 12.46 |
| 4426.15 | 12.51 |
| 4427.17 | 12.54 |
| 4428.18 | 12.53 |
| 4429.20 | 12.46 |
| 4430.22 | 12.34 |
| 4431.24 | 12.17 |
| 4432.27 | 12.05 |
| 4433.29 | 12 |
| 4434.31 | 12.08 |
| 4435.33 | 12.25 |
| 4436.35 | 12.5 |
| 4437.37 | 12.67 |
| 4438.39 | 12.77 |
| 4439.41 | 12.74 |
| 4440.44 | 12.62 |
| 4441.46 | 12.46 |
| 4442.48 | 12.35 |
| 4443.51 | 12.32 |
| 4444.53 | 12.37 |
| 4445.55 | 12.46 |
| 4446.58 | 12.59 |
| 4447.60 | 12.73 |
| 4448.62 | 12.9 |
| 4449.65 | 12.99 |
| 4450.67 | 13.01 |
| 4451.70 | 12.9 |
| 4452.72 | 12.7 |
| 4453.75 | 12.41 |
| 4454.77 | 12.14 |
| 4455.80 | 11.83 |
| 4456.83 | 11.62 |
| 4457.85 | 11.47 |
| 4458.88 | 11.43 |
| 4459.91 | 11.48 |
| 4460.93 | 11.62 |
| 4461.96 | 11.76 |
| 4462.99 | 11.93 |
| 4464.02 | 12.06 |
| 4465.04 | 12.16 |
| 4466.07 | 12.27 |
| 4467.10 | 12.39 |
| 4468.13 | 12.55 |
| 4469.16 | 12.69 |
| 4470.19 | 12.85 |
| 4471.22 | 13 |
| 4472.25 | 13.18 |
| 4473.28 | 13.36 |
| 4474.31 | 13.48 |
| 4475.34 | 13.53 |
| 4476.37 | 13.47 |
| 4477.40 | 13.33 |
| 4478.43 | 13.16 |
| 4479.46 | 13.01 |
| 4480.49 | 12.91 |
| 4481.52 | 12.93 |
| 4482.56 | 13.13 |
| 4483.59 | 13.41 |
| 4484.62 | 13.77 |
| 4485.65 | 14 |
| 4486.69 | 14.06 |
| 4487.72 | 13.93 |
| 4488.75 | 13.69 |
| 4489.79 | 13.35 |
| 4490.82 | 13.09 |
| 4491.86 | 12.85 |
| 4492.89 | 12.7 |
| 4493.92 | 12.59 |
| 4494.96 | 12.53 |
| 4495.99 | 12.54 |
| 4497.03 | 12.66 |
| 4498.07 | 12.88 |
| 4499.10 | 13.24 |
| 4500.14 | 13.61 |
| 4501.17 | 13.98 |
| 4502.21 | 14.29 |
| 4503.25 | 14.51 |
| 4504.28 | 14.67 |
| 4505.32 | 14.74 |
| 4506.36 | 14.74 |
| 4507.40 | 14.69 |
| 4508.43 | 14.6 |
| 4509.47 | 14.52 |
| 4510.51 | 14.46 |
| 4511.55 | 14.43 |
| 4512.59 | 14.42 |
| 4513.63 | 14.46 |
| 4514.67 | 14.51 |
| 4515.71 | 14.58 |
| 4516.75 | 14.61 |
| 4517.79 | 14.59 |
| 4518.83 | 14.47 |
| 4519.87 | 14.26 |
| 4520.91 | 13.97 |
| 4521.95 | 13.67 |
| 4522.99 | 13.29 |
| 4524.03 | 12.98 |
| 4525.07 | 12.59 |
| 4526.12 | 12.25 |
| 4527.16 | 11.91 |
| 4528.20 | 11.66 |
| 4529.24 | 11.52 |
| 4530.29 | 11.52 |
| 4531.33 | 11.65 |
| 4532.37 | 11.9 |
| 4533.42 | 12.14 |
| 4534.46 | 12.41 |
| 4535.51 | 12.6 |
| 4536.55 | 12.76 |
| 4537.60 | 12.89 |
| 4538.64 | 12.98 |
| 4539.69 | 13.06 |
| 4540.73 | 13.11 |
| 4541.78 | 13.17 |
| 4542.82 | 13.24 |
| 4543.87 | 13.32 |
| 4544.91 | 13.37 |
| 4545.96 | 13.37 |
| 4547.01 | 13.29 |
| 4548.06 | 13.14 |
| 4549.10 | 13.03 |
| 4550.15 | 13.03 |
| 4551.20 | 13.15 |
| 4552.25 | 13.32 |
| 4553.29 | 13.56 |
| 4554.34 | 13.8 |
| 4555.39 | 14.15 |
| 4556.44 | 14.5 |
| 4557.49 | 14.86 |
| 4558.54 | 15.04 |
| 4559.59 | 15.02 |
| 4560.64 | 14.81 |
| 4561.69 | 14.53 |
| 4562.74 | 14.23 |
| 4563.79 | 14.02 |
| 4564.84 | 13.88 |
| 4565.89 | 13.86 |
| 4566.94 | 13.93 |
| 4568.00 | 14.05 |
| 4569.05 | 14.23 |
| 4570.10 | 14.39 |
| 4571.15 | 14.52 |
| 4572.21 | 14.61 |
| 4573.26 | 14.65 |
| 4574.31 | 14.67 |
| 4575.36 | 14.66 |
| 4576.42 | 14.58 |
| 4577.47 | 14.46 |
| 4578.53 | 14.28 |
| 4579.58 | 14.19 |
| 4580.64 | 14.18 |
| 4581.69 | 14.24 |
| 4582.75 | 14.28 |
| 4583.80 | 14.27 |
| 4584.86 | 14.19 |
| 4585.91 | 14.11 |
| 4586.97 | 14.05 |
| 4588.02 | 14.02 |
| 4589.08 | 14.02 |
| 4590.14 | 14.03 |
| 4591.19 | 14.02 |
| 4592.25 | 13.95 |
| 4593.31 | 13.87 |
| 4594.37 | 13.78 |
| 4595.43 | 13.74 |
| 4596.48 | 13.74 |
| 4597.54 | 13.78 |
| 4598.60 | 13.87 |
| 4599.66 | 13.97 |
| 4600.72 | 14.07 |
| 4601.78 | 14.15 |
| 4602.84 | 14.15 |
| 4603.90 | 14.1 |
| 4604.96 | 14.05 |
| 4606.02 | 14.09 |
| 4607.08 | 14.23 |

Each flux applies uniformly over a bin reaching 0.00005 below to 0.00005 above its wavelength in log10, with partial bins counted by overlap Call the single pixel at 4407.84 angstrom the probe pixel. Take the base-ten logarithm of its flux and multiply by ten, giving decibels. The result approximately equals 10.5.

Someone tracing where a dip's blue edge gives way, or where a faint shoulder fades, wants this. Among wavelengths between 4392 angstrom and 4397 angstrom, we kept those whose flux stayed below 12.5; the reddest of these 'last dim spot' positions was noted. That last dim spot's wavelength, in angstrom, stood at 4396.69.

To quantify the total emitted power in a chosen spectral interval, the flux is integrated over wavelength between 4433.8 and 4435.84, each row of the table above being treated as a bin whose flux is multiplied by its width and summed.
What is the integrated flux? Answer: 24.8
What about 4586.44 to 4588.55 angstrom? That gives 29.7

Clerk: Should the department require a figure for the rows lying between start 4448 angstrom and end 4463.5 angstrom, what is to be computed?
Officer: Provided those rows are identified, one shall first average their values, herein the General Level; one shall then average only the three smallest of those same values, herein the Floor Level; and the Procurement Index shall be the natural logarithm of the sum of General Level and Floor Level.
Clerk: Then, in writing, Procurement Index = 3.16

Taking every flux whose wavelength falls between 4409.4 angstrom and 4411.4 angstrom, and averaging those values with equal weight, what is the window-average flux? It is 12.1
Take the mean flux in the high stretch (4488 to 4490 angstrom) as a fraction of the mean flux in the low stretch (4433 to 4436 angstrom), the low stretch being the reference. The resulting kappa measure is 1.12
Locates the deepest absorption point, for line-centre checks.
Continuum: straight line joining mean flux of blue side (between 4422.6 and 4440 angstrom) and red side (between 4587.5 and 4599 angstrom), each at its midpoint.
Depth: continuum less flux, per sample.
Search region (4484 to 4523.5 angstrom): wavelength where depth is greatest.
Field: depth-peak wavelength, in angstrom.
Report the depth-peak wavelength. 4494.96 angstrom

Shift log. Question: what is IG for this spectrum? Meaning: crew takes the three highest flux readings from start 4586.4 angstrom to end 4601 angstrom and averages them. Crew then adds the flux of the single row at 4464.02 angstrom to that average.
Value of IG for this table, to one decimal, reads 26.1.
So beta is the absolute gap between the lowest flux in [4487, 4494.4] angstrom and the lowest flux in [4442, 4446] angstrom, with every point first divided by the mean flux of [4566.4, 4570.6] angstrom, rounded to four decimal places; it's 0.0191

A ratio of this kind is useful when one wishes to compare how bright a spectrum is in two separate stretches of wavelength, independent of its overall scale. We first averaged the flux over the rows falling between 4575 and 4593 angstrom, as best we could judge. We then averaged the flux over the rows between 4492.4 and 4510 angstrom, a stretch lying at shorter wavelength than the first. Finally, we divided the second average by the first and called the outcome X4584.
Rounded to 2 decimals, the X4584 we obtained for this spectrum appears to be 0.97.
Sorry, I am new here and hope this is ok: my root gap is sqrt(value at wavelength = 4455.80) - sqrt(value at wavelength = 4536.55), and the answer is -0.1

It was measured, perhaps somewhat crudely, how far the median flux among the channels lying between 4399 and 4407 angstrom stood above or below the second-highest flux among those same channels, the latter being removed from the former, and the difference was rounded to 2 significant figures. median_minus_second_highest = -0.30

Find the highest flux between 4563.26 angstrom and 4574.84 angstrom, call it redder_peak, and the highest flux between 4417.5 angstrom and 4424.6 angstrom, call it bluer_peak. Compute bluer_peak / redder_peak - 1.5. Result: -0.65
